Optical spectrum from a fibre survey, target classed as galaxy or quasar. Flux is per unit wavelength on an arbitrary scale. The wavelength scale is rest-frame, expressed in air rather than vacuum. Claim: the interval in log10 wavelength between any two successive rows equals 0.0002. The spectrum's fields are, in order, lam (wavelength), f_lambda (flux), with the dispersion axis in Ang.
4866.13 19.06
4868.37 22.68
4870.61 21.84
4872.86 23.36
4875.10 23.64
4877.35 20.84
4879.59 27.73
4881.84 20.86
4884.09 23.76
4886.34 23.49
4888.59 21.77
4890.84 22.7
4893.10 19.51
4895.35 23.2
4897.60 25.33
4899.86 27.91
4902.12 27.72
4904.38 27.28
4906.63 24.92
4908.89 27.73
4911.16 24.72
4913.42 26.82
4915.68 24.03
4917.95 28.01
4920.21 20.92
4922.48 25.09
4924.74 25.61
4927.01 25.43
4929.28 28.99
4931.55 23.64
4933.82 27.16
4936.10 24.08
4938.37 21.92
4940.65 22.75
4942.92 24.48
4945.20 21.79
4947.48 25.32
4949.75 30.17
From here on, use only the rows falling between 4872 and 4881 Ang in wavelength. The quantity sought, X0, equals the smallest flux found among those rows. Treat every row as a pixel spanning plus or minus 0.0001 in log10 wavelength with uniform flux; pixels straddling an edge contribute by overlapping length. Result 20.84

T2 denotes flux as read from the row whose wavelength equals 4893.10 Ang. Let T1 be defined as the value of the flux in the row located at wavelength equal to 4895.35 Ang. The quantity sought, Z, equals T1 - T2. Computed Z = 3.7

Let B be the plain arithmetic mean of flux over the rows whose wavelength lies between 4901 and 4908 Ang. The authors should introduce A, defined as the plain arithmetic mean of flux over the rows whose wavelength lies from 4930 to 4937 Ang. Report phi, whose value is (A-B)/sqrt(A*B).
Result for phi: -0.07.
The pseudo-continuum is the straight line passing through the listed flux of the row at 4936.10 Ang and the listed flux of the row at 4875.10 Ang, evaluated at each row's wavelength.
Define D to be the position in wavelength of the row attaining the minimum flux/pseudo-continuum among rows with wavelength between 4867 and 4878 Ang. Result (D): 4877.35 Ang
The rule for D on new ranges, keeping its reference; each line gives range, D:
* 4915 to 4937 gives 4920.21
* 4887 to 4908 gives 4893.10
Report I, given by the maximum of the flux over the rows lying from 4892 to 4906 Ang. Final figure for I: 27.91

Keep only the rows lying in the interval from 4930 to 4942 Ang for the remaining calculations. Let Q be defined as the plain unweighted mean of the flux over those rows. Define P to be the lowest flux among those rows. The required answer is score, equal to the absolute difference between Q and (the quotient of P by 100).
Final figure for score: 23.7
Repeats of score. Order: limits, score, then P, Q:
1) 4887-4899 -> 22.3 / 19.51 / 22.5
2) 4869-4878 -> 22.2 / 20.84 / 22.4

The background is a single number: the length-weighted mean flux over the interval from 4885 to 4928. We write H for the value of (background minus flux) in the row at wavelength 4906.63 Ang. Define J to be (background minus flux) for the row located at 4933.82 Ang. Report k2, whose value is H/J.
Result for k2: 0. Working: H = 0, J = -2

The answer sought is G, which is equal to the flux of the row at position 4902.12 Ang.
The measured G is 27.72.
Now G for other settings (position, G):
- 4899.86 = 27.91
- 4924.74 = 25.61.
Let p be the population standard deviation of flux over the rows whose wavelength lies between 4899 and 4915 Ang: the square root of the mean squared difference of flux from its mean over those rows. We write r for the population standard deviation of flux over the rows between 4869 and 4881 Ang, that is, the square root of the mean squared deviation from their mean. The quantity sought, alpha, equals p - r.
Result -1.10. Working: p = 1.25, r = 2.36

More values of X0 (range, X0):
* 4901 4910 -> 24.92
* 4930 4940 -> 21.92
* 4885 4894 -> 19.51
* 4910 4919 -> 24.03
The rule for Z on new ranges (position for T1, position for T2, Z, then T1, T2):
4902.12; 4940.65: 5.0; 27.72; 22.75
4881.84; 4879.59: -6.9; 20.86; 27.73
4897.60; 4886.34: 1.8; 25.33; 23.49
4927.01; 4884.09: 1.7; 25.43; 23.76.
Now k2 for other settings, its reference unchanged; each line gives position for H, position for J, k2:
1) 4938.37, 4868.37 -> 1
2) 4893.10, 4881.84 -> 1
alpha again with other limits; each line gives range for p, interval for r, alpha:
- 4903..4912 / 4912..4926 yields -0.89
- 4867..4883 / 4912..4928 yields 0.11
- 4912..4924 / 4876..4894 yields 0.08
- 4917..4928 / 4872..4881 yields -0.18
